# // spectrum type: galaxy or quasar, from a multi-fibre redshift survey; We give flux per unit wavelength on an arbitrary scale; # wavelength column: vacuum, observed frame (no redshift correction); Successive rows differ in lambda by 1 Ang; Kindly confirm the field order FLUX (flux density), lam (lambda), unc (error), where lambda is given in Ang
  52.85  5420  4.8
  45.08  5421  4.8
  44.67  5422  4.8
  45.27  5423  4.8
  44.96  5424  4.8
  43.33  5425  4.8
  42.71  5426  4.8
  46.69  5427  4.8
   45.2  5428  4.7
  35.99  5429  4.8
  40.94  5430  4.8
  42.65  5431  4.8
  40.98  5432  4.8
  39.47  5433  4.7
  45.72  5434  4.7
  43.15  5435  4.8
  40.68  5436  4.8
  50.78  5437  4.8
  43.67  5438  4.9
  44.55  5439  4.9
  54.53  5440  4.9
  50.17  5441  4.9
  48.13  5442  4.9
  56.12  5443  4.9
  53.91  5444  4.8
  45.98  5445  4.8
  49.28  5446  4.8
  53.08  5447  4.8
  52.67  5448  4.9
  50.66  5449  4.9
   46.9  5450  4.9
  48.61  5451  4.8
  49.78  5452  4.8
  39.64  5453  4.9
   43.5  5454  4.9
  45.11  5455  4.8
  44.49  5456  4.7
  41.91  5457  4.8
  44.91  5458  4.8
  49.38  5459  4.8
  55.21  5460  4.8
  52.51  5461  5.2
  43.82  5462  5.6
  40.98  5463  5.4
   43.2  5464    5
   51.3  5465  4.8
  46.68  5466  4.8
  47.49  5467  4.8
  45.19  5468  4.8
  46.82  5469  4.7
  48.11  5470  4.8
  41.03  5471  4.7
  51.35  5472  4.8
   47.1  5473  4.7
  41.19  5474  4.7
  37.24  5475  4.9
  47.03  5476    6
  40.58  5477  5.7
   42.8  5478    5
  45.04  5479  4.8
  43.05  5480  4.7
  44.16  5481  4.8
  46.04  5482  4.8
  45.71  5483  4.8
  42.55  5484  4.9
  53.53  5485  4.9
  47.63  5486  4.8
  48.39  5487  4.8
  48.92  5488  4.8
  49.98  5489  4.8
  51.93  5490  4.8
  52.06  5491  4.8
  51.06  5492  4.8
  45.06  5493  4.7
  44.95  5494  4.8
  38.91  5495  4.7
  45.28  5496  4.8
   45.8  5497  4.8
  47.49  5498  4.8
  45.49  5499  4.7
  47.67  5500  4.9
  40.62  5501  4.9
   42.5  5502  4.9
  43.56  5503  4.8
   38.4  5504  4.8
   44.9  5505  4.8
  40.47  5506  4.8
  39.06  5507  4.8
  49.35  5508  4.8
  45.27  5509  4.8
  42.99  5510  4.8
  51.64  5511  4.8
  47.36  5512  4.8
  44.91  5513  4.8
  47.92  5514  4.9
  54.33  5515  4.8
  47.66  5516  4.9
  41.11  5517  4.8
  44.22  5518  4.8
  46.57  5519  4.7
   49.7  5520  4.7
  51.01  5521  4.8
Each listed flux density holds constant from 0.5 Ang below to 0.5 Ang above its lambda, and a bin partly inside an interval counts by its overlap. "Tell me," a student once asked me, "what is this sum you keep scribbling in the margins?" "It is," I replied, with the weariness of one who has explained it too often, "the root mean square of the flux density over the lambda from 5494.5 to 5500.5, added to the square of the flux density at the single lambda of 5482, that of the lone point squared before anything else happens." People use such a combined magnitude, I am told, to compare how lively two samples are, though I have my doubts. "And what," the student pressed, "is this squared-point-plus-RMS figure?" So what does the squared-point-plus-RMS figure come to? 2165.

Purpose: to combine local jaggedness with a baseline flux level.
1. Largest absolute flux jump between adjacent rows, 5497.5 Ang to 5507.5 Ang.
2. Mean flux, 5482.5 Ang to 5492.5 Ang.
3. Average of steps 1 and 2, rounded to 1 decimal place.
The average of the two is 28.1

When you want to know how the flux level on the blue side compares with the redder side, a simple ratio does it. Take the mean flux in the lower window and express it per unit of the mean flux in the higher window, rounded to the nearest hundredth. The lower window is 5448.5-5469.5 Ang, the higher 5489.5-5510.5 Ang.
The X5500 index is 1.04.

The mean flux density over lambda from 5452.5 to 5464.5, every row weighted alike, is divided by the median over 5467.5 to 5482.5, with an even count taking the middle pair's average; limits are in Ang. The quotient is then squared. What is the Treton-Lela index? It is 1.016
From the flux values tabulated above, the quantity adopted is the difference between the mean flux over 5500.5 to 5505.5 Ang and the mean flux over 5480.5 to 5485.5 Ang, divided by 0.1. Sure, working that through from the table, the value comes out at -44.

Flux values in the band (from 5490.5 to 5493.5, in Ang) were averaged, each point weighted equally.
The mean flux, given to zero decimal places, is 49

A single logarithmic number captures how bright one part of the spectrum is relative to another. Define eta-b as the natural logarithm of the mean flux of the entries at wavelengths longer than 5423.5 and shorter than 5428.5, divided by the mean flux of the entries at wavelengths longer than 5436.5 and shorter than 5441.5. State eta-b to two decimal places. -0.09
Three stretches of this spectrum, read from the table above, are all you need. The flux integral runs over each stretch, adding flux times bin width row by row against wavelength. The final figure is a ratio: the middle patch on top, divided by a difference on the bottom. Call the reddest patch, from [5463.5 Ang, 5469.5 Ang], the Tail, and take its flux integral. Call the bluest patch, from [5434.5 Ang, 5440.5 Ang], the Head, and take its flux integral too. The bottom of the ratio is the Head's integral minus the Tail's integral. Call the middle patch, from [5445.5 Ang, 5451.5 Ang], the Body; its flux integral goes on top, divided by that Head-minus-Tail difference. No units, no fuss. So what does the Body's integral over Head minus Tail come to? -91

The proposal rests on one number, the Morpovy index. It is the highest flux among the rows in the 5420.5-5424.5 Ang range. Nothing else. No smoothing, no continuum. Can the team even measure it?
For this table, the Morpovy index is 45.27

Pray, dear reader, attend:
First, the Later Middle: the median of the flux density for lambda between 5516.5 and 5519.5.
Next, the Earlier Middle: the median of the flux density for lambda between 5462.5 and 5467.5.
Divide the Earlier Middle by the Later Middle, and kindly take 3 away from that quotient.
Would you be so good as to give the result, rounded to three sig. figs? -1.94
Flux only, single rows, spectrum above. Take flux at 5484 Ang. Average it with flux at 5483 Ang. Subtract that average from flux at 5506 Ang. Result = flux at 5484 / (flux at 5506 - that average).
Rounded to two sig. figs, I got -12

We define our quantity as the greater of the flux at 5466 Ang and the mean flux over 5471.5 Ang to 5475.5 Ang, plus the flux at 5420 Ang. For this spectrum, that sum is 100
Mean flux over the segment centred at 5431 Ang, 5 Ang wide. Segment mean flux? 40.0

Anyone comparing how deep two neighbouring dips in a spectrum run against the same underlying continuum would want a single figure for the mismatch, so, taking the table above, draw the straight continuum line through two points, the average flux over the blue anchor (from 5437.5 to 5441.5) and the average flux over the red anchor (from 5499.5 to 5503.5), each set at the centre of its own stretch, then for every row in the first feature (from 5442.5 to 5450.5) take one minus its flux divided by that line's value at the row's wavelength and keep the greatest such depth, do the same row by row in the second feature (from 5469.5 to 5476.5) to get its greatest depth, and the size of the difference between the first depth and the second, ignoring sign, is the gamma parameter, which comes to 0.144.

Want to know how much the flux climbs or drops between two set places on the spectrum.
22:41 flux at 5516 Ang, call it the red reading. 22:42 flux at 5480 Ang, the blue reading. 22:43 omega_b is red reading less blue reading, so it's 4.6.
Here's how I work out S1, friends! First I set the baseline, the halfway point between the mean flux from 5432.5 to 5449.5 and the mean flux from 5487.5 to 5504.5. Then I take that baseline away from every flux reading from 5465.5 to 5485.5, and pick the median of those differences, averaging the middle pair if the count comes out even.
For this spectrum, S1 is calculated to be -1.67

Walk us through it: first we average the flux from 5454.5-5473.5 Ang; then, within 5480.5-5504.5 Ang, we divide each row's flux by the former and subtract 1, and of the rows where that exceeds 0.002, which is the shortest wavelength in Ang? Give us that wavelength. 5485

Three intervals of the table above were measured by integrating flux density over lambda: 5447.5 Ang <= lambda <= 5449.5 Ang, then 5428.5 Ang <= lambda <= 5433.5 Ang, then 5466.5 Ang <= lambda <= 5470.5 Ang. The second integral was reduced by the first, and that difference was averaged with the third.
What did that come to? 142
